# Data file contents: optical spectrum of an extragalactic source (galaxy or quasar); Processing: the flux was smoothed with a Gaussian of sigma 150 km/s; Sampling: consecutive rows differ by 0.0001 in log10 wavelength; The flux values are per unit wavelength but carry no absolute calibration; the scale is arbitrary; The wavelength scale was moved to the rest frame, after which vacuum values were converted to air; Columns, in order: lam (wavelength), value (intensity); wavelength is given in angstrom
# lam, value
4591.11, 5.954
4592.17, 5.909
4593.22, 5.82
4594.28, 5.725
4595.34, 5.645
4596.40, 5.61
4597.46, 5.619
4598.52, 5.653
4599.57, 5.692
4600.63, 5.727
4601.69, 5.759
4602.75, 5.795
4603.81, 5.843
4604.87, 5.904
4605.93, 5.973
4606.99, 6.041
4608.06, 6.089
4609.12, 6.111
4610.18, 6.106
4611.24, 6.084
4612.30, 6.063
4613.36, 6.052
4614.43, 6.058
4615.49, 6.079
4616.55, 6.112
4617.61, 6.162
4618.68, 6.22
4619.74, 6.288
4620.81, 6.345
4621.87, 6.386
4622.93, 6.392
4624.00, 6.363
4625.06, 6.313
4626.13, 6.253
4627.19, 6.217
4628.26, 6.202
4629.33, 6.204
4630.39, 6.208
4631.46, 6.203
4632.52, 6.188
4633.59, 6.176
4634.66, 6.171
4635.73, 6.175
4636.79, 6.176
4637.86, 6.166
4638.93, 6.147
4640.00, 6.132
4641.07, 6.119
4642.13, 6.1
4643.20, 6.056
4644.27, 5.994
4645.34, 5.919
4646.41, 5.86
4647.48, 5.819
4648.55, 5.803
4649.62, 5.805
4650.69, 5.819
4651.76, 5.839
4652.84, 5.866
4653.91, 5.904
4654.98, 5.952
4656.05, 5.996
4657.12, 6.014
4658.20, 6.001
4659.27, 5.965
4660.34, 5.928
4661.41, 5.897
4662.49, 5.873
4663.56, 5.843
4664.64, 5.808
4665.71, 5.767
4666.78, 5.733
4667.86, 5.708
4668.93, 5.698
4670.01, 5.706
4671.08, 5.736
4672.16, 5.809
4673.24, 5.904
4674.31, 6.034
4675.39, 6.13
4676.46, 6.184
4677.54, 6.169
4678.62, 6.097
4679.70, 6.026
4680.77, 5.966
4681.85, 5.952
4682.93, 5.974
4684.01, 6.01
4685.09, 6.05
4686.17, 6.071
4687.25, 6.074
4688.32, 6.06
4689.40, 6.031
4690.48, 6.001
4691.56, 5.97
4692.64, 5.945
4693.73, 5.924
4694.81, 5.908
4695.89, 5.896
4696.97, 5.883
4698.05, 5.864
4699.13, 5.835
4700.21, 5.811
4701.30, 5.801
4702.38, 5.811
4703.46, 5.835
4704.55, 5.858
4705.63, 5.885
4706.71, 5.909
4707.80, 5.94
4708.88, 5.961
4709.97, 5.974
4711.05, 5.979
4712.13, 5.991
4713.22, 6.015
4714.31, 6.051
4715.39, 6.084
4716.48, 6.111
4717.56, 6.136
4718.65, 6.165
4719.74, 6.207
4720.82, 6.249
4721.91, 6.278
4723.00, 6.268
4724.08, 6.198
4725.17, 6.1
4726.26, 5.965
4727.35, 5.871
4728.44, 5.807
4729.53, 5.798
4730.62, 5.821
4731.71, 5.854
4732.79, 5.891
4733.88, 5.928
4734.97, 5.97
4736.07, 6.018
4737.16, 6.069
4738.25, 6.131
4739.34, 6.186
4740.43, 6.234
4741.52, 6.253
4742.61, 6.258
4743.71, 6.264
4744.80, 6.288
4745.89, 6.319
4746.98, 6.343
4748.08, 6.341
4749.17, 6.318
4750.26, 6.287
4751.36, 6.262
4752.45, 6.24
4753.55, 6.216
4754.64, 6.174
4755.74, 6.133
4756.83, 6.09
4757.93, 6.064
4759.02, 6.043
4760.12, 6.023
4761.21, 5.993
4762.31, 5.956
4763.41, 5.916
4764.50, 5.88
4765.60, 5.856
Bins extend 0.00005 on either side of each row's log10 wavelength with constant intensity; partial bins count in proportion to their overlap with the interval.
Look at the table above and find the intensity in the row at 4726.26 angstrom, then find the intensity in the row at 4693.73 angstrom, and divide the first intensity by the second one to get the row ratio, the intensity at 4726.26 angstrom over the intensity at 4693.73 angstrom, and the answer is 1.01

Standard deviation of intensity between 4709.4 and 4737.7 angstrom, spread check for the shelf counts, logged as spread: 0.14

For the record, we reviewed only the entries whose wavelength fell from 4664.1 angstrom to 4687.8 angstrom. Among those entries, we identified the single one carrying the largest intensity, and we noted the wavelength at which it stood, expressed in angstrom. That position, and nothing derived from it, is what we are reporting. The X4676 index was 4676.46 angstrom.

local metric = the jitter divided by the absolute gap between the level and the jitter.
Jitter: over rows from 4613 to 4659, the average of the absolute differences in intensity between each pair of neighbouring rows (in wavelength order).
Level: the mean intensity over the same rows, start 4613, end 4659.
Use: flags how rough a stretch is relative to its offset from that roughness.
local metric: 0.0046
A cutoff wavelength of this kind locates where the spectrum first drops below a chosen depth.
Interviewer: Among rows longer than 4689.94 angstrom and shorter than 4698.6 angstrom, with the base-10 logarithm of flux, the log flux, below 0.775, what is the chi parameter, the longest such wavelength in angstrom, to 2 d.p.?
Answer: 4698.05 angstrom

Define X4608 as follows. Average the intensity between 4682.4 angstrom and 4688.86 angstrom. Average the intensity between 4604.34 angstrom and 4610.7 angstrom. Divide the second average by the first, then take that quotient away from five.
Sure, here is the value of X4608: 4.00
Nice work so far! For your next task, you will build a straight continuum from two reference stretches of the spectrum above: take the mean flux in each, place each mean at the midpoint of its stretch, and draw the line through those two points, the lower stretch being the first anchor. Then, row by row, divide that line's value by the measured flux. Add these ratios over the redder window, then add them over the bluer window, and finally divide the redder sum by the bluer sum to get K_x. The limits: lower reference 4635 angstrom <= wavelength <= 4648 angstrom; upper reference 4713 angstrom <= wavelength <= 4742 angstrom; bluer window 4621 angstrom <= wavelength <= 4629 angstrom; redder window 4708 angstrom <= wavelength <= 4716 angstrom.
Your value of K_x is 1.05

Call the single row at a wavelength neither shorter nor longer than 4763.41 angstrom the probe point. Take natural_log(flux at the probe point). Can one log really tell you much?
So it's 1.78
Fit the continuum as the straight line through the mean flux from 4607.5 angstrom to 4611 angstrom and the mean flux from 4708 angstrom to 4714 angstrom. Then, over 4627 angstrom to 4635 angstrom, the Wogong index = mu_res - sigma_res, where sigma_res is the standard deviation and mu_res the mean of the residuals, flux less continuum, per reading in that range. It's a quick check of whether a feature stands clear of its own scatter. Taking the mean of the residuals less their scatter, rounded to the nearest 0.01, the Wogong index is 0.11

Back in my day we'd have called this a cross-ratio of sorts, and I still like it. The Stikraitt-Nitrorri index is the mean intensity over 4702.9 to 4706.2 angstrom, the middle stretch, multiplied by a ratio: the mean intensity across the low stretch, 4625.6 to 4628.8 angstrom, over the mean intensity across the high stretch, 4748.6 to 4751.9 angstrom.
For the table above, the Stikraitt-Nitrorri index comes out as 5.80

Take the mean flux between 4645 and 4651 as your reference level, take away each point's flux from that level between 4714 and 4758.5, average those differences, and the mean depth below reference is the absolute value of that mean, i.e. 0.29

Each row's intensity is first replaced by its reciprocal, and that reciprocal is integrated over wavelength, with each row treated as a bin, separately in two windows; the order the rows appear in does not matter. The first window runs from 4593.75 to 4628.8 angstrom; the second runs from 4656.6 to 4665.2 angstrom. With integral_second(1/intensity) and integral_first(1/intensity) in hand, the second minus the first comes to -4.4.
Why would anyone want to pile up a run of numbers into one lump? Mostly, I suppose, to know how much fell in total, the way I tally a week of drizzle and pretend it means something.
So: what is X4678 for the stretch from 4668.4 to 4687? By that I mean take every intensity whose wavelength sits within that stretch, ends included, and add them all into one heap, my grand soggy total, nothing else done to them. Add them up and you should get 102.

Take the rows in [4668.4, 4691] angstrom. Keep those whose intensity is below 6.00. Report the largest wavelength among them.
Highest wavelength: 4682.93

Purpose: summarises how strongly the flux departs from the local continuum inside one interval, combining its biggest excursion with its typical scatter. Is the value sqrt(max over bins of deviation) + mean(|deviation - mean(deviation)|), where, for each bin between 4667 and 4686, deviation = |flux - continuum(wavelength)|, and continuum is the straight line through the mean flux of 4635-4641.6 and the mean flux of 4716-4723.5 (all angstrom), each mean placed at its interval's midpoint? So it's 0.82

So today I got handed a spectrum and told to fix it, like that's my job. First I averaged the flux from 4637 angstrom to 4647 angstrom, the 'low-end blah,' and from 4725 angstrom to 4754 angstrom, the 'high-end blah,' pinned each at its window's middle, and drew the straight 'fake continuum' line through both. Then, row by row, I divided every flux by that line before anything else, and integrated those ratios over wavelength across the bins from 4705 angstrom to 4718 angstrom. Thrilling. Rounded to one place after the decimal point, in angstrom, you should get 12.8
